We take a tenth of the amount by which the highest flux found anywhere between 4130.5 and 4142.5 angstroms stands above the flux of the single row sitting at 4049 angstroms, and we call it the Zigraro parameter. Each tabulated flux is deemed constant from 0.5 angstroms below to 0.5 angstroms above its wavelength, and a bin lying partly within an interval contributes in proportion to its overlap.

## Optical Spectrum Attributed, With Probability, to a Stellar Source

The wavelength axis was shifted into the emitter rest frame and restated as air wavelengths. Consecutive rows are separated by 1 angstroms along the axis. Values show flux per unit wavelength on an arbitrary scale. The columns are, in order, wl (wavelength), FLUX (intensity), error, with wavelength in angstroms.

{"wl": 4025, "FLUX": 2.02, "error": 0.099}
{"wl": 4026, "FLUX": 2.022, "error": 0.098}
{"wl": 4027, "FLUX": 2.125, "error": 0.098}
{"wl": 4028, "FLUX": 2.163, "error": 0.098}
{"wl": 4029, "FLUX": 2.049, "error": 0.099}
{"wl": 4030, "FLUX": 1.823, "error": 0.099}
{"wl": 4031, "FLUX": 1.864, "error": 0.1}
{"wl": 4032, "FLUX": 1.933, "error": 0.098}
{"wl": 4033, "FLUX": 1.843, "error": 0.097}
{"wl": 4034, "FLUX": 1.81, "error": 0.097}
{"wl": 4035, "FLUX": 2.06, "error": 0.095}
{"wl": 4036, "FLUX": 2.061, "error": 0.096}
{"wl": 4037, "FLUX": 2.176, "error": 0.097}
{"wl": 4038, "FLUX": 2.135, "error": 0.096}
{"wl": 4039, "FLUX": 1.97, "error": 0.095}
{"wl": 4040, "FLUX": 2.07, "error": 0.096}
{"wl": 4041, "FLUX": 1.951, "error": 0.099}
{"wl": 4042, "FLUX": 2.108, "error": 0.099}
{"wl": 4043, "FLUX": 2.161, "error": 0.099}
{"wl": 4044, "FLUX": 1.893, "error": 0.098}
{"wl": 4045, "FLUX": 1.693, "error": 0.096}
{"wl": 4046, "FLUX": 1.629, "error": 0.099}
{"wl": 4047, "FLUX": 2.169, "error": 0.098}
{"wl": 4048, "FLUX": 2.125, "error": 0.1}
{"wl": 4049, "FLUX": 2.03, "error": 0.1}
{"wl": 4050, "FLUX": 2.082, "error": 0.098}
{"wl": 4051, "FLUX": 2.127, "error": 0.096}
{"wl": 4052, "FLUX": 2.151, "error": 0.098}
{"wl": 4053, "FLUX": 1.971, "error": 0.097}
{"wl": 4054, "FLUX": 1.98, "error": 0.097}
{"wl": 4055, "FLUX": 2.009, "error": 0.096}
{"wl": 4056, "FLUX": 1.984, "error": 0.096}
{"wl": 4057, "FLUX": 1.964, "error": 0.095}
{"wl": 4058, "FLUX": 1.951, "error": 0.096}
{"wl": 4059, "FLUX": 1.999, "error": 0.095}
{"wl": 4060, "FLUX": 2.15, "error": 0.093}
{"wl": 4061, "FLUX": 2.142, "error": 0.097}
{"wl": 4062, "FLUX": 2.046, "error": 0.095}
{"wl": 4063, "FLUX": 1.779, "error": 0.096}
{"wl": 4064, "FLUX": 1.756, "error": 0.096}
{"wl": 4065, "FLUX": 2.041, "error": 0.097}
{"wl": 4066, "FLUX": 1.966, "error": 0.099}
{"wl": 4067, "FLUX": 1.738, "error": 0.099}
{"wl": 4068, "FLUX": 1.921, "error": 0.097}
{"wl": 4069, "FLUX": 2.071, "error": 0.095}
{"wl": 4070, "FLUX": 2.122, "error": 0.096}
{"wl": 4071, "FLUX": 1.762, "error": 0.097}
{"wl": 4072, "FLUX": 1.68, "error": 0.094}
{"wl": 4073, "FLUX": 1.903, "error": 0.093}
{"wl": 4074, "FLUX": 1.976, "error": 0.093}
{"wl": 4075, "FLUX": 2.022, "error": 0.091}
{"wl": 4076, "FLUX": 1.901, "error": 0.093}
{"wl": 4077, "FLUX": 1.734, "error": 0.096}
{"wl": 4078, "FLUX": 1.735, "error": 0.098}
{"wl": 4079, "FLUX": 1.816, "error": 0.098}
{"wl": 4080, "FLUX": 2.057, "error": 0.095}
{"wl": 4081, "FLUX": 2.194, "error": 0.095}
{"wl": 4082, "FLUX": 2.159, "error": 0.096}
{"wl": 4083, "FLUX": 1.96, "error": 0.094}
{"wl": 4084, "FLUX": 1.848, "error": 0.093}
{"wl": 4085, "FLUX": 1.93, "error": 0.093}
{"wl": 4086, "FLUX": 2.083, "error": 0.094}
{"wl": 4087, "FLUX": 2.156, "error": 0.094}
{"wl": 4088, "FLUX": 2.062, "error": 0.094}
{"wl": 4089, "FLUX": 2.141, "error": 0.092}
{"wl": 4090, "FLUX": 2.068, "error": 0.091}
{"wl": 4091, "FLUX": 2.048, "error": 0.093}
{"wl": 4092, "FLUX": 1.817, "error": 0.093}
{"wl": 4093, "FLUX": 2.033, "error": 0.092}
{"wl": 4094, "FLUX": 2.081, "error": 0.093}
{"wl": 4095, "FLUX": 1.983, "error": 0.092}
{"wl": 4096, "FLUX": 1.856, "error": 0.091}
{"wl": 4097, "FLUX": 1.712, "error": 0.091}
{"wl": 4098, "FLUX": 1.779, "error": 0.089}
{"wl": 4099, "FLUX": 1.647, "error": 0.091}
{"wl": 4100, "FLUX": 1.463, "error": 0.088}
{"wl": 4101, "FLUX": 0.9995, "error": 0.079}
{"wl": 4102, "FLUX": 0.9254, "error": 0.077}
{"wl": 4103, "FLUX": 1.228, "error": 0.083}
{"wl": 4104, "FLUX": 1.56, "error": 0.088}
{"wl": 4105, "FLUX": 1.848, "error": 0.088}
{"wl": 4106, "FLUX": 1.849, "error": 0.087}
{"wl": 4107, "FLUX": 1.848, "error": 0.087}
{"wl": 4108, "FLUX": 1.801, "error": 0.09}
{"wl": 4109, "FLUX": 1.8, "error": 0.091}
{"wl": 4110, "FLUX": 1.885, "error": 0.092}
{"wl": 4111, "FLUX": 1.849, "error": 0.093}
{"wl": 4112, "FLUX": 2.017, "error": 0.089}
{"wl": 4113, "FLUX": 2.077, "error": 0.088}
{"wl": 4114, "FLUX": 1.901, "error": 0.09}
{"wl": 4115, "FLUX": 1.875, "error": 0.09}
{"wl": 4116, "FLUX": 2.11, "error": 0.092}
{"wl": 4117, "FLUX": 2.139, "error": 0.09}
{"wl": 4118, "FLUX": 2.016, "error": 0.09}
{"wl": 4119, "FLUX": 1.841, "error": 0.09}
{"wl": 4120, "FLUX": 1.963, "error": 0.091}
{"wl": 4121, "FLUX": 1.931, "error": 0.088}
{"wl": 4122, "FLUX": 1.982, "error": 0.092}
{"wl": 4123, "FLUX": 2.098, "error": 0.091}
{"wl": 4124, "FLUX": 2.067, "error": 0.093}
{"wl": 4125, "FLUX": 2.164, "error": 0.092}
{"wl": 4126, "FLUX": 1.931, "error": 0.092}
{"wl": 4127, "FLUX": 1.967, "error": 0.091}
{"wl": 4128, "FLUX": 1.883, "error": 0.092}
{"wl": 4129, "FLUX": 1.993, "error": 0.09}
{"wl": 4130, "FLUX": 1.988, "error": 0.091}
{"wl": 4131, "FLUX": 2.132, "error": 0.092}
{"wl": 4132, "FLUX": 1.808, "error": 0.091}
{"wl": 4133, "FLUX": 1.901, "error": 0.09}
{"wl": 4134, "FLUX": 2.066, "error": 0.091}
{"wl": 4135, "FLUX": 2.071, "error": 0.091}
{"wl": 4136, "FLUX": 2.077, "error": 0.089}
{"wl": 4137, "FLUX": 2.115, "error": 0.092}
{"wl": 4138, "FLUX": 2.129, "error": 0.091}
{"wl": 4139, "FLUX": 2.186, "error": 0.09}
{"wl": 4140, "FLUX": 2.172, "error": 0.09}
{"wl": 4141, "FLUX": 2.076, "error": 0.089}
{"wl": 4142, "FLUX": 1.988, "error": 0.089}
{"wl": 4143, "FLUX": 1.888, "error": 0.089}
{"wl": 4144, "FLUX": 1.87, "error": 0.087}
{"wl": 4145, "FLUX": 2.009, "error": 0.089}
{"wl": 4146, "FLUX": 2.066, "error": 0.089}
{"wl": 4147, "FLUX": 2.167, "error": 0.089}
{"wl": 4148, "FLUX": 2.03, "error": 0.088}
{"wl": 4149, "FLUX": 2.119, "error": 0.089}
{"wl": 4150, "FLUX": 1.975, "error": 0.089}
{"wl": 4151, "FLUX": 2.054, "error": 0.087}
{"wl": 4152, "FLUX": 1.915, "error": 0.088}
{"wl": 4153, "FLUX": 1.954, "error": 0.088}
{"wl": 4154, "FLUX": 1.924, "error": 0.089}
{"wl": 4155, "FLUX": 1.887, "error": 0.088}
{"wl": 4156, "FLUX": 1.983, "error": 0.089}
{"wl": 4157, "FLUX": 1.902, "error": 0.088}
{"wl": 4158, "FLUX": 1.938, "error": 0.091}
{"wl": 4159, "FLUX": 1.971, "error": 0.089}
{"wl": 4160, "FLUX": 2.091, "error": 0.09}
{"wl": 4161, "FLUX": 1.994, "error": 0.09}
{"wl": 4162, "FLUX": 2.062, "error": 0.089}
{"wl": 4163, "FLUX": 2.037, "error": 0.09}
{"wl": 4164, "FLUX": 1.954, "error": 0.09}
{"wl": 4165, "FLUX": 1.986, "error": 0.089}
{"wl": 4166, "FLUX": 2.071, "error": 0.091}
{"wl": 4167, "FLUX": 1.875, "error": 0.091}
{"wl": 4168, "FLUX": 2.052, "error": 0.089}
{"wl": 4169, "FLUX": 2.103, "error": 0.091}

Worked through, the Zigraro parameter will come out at 0.016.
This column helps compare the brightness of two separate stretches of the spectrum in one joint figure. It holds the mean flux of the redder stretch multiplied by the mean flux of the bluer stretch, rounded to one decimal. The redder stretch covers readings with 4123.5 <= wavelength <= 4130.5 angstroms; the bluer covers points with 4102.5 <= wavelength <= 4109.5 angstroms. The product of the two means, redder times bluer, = 3.4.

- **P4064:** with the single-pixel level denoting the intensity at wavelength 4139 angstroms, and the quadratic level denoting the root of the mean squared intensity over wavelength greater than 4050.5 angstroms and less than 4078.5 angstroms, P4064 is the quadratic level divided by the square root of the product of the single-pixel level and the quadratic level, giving 0.946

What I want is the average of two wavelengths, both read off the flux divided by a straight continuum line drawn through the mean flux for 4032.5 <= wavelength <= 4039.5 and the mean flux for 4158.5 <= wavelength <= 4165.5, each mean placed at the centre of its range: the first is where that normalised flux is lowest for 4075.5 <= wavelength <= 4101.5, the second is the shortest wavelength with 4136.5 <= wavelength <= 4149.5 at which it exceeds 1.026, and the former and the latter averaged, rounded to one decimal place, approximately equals 4119.0 angstroms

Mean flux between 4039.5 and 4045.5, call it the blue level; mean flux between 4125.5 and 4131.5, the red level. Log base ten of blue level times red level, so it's 0.594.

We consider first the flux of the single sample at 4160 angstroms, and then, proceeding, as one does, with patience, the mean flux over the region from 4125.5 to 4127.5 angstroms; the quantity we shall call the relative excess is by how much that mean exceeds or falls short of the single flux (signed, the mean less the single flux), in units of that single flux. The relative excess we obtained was -0.07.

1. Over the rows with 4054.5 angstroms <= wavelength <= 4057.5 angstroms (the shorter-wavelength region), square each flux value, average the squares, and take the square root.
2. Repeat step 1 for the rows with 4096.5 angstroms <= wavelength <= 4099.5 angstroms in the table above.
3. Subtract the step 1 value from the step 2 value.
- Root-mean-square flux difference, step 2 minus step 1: -0.27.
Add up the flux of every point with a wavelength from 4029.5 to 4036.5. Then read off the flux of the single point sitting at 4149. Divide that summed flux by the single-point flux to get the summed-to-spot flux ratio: 6.3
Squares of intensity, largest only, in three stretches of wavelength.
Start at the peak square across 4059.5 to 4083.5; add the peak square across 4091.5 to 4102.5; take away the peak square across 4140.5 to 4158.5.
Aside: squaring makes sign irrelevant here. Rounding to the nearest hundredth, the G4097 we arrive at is 4.45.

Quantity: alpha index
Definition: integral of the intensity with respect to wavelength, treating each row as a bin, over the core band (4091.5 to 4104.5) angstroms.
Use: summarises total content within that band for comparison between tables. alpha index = 21.1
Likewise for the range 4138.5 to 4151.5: 26.6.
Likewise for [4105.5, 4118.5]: 25.2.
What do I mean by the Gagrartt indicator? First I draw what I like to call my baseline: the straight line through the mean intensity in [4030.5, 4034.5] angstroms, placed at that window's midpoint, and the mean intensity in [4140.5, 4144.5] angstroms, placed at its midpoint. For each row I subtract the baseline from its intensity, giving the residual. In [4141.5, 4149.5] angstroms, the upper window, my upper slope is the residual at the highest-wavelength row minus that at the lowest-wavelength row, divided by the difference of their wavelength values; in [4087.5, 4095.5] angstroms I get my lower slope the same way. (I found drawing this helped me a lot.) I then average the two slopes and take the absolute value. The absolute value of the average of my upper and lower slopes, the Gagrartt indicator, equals 0.0029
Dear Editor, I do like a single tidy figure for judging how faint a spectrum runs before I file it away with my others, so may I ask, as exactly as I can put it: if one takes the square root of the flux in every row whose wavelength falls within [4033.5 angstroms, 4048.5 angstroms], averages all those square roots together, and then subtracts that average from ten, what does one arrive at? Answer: 8.59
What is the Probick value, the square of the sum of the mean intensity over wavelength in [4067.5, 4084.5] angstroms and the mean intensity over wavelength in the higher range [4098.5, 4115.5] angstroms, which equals 13.1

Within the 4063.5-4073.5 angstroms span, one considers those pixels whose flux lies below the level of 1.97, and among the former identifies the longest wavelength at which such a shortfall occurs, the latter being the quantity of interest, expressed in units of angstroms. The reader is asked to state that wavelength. 4073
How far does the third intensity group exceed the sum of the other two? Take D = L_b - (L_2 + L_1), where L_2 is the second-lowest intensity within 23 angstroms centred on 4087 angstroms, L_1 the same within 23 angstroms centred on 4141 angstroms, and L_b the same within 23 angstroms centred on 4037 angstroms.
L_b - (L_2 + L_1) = -1.91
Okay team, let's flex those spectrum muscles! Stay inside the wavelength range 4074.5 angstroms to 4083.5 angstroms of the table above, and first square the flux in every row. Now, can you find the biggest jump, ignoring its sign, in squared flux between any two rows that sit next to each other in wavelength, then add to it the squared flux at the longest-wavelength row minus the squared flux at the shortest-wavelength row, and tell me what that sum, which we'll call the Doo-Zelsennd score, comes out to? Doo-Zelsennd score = 0.7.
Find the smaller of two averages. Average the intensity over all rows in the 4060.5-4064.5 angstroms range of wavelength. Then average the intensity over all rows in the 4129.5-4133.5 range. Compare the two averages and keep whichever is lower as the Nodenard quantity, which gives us 1.93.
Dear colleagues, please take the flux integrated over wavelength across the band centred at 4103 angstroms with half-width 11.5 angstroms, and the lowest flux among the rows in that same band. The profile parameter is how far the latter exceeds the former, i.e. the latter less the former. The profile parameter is -39.0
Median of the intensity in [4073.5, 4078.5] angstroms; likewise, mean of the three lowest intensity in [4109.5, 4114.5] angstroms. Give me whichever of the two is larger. 1.90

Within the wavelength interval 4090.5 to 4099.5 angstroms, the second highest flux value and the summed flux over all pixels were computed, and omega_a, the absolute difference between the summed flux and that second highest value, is 14.9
